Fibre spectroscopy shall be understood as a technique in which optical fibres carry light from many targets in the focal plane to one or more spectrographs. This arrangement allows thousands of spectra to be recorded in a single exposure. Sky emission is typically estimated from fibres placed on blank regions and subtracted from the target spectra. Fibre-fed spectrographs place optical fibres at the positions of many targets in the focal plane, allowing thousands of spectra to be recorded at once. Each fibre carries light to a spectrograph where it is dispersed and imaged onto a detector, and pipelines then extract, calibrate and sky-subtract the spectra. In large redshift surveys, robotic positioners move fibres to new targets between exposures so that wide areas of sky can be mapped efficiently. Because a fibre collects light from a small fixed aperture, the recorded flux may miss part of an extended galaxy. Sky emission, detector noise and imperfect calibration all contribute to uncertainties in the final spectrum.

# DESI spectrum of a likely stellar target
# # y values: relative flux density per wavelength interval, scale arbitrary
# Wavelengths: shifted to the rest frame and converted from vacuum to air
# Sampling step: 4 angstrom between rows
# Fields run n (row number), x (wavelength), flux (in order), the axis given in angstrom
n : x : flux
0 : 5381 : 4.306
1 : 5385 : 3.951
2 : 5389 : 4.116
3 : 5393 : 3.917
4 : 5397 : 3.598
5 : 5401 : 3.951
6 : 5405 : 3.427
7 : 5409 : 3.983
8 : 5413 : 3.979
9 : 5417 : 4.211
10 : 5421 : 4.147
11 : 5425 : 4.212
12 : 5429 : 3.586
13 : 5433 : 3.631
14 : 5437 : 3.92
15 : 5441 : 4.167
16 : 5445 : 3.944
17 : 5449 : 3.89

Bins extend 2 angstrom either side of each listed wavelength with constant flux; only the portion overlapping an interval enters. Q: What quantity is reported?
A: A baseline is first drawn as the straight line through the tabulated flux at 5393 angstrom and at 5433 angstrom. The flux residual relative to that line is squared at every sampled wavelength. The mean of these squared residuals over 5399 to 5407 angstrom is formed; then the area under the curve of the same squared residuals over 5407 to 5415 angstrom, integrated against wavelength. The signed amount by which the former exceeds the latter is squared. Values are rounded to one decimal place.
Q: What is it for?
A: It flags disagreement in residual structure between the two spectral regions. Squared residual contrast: 0.0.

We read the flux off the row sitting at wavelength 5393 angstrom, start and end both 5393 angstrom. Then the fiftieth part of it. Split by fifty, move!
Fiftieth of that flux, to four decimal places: 0.0783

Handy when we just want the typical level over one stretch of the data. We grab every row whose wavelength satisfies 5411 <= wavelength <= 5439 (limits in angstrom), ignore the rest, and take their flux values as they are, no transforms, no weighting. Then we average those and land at 3.96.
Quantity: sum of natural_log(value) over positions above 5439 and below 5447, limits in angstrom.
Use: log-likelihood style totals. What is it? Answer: 2.80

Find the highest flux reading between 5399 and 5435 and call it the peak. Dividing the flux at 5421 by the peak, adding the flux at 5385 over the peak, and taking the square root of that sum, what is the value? 1.39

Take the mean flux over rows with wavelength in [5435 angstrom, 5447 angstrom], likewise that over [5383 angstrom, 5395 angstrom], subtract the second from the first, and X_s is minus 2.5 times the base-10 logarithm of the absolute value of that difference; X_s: 4.5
